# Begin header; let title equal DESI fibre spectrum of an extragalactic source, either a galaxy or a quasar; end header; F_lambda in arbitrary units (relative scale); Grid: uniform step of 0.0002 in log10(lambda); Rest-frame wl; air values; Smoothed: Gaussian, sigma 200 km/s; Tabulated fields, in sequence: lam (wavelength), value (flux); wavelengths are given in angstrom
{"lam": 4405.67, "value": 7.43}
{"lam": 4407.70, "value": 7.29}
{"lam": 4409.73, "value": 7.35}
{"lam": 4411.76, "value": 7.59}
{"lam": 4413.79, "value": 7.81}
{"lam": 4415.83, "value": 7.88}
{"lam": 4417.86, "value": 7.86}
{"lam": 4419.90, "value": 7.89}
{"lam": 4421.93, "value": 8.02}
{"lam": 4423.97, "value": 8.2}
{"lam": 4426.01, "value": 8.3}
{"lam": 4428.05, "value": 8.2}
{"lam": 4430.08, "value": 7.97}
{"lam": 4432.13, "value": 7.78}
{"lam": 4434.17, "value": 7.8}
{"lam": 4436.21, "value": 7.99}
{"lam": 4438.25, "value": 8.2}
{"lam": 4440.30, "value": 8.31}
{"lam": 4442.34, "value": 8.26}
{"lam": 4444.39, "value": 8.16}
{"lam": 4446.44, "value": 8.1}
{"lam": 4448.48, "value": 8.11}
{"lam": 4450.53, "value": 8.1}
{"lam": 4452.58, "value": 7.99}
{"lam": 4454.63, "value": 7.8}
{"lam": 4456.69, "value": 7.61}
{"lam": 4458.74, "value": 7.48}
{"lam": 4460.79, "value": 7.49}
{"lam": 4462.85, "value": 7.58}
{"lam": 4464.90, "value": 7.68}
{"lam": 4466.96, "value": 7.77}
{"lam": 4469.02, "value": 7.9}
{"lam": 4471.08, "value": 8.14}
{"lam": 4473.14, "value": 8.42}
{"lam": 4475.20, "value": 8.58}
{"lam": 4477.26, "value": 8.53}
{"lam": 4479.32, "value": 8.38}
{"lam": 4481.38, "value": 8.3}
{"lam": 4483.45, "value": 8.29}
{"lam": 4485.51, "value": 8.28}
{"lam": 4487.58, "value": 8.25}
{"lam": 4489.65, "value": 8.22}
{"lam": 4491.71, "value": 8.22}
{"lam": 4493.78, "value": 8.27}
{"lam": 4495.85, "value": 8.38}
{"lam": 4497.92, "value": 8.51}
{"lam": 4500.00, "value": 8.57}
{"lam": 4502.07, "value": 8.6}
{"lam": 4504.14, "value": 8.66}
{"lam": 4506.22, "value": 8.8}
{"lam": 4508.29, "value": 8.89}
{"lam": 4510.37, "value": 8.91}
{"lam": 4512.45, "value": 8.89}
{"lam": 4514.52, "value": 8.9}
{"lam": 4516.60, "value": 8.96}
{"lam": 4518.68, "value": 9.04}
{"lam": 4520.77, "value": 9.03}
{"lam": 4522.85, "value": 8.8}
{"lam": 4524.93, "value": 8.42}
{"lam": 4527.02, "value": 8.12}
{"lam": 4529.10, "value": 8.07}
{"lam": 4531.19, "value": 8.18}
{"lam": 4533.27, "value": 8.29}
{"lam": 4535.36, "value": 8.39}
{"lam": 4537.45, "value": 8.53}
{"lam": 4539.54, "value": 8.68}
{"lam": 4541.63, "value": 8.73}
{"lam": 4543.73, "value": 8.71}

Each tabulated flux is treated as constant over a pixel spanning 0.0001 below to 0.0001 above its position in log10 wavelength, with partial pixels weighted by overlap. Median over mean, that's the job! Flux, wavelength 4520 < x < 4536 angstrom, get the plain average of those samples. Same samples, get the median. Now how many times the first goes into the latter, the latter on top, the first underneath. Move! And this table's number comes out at 0.99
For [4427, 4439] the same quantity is 1.00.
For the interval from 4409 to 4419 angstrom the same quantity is 1.01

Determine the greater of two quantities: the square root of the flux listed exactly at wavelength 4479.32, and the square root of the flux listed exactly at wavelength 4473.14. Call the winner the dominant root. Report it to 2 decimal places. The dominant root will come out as 2.90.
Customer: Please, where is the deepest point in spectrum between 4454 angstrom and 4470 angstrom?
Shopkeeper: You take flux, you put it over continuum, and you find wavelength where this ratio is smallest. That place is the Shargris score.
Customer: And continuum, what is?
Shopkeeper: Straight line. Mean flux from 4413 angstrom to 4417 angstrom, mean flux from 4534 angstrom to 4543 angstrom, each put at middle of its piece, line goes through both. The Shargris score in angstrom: 4460.79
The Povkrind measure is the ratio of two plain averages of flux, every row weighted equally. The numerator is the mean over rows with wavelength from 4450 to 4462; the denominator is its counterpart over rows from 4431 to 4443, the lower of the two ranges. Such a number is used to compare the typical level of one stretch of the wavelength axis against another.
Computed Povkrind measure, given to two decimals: 0.96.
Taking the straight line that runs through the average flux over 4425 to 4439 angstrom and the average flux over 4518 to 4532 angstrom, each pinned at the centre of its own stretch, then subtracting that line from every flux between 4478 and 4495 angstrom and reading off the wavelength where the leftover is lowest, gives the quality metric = 4491.71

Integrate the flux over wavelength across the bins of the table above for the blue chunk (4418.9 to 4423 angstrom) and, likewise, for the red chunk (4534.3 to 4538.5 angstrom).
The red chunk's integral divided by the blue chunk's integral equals 1.09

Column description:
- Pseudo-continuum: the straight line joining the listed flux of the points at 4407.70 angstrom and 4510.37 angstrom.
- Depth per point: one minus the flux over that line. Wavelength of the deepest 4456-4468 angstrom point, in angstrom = 4460.79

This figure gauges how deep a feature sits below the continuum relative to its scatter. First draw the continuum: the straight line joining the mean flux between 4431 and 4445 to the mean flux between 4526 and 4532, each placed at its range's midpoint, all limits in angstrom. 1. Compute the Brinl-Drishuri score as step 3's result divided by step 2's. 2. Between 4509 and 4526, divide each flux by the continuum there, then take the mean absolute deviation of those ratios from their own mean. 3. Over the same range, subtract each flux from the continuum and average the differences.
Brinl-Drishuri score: -46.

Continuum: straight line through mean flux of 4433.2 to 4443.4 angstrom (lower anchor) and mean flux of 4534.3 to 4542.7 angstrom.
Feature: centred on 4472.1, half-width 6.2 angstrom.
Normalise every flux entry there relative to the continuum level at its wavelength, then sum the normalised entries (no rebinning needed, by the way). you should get 5.97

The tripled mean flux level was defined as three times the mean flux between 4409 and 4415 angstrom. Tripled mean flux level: 22.8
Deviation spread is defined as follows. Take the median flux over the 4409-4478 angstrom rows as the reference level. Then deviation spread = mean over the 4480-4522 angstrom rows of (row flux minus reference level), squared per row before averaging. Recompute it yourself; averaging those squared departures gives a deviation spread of 0.47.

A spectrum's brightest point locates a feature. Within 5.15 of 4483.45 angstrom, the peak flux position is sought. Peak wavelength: 4479.32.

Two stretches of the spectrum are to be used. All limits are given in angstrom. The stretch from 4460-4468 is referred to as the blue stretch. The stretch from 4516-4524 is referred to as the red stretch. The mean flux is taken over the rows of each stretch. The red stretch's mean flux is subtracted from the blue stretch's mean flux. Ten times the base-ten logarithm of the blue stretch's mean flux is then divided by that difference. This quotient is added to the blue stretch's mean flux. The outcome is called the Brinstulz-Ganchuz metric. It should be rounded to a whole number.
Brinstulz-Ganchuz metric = 1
